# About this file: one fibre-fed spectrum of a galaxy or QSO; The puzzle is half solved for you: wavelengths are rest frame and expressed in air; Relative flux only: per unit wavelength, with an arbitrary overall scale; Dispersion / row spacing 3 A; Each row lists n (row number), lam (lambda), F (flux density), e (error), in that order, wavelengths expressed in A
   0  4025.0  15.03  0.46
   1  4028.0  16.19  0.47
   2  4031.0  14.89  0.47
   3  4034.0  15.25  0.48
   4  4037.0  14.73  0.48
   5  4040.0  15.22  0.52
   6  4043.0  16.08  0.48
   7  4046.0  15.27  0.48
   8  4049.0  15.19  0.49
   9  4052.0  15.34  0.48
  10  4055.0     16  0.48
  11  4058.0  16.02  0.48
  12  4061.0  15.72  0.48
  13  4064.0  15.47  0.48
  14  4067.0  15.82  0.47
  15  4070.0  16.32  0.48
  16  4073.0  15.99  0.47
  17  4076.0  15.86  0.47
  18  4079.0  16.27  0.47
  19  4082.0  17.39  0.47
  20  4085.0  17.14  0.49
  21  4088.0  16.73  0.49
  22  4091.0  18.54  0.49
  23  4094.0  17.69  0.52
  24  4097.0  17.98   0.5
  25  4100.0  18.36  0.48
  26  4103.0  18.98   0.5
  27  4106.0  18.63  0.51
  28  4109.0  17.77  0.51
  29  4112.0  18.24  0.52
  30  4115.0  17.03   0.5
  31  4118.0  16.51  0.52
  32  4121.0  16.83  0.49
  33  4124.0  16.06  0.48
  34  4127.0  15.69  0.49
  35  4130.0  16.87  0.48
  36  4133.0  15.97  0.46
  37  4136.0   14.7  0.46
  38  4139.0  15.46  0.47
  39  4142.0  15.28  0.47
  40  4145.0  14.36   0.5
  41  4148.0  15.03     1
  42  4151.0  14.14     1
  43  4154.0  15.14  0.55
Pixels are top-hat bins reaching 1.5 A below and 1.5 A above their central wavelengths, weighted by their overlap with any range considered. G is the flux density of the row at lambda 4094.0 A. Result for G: 17.69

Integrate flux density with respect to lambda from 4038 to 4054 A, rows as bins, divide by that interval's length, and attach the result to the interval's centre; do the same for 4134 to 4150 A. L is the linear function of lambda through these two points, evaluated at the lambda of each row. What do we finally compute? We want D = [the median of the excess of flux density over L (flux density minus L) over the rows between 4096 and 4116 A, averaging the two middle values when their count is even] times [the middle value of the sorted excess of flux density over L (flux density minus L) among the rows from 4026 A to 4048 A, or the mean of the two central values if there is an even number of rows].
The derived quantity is -0.7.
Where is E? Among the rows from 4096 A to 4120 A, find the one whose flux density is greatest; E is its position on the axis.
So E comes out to 4103.0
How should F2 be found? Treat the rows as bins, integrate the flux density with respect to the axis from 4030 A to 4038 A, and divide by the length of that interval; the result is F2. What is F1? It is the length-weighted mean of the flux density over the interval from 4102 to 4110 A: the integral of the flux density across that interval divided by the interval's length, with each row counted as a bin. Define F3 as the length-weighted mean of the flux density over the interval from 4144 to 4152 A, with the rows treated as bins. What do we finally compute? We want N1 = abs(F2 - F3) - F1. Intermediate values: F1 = 18.5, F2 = 15.0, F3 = 14.5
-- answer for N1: -18.0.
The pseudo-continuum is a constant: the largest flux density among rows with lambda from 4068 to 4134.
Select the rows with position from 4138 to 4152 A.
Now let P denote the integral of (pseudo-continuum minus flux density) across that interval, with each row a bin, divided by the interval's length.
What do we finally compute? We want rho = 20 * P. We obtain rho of 82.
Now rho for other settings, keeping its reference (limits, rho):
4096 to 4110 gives 12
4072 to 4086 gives 49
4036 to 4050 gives 73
